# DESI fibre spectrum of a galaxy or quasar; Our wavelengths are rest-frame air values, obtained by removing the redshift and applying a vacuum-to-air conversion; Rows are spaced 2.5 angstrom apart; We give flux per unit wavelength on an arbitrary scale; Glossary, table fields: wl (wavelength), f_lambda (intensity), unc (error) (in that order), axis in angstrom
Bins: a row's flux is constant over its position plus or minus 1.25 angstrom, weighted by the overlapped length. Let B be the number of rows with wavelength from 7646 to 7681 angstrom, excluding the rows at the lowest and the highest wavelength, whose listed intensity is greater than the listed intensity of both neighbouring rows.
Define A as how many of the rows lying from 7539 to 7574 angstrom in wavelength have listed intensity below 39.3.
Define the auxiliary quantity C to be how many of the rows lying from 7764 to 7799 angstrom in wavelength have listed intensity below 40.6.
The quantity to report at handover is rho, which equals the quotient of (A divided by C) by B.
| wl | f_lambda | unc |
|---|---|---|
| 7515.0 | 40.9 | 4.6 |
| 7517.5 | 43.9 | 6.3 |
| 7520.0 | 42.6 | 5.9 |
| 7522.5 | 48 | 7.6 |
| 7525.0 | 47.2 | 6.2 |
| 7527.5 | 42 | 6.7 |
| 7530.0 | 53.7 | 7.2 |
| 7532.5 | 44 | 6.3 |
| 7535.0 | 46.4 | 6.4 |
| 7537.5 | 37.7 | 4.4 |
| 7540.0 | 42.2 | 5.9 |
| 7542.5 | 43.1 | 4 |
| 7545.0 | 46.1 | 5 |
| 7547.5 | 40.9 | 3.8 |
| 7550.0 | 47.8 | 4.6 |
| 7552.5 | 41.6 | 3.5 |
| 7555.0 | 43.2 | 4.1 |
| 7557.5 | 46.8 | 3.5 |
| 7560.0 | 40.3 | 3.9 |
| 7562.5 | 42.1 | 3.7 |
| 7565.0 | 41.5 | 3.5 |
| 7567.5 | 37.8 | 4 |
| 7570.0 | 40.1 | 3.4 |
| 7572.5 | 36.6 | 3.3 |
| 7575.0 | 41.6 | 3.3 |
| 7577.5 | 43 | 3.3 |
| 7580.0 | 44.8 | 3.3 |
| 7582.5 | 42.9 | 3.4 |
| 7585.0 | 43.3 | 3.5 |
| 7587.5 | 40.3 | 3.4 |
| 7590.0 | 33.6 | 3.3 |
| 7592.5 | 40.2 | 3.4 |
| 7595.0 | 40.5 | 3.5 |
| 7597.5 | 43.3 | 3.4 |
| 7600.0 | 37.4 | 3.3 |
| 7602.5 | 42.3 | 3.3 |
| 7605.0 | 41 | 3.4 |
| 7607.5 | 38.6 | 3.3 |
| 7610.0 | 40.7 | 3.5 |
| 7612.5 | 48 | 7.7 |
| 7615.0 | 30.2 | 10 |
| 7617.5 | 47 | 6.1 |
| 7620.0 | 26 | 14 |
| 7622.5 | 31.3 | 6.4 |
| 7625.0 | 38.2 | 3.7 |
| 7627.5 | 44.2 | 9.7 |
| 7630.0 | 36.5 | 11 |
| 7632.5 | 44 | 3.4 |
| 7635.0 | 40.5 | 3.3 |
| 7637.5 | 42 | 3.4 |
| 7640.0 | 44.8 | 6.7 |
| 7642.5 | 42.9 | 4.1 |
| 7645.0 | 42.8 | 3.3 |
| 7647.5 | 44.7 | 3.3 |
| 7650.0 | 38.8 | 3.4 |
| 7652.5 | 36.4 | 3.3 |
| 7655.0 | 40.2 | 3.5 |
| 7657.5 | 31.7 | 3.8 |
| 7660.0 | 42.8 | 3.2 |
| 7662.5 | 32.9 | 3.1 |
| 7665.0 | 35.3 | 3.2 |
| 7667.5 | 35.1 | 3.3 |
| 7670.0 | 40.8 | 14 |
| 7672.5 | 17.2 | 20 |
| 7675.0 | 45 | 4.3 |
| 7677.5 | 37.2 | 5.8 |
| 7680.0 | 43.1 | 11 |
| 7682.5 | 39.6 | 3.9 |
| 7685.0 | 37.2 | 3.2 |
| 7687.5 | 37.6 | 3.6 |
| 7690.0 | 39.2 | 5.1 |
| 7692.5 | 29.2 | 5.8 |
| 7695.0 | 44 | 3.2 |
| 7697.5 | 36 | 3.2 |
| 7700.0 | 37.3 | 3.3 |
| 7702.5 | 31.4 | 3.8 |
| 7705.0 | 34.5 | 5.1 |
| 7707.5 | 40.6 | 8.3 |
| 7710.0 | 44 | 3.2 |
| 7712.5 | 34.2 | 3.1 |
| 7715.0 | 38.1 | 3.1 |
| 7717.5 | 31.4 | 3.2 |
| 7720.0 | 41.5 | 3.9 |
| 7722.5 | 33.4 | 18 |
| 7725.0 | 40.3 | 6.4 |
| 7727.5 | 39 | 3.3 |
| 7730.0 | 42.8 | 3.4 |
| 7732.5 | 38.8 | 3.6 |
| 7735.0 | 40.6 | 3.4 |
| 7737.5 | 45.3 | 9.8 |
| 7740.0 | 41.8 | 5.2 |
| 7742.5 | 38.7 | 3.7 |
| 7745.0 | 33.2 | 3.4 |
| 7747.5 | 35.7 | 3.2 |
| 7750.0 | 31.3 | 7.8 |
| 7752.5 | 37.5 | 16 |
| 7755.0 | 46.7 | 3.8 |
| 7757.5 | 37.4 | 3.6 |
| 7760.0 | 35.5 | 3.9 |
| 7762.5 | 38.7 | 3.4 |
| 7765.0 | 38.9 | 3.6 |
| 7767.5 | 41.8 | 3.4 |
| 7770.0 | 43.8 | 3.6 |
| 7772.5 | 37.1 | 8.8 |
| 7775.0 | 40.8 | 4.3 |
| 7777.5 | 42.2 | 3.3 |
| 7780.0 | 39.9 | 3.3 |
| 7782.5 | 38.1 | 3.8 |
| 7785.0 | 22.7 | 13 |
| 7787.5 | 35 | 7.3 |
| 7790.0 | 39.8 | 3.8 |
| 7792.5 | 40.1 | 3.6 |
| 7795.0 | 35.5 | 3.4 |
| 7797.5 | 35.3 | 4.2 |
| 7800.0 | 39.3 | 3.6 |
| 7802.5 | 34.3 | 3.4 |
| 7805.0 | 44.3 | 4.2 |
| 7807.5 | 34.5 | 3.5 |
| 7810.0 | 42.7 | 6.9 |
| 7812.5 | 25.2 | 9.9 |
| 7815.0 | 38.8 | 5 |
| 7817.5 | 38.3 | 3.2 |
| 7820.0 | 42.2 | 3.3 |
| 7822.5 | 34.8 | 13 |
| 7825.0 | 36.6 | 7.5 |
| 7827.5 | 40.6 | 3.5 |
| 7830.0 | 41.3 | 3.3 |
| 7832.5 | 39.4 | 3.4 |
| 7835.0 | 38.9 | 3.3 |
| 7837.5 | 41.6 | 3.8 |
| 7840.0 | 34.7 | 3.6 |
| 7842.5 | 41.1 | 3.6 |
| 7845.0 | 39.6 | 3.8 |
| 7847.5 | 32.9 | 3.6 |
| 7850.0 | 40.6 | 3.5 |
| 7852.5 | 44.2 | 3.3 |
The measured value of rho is 0.04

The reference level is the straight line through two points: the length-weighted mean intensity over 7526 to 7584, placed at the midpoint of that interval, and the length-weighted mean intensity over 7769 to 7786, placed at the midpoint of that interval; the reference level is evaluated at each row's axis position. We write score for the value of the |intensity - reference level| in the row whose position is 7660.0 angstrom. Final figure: 2.2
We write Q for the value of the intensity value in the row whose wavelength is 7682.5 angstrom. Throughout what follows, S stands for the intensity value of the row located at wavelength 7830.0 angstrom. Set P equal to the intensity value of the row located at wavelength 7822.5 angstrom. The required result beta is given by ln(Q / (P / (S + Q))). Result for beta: 4.52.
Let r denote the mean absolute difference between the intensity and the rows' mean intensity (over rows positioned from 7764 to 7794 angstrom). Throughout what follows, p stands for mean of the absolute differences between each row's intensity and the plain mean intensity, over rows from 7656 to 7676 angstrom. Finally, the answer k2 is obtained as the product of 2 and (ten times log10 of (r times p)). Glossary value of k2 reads 26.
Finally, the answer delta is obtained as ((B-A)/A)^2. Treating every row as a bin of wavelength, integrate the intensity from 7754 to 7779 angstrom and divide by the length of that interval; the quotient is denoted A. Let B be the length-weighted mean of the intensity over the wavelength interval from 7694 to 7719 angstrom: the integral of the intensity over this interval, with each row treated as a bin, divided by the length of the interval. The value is 0.0059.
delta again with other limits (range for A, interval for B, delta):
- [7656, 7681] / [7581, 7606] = 0.0151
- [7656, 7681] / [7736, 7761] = 0.0040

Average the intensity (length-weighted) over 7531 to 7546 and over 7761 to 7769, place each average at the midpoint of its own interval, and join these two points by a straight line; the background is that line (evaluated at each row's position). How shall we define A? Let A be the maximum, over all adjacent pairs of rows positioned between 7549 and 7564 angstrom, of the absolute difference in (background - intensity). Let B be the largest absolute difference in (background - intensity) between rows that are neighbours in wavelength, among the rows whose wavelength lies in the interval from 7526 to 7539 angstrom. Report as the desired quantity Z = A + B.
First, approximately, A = 6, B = 12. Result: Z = 18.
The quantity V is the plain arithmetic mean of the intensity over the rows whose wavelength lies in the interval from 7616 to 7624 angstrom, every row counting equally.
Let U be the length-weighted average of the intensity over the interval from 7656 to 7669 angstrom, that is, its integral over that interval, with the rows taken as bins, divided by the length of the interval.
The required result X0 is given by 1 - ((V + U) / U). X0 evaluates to -0.97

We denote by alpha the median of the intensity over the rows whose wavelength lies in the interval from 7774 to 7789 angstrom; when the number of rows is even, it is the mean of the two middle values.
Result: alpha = 39.0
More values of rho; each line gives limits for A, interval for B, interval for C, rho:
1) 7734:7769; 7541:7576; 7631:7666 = 0.26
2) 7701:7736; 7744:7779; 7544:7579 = 0.67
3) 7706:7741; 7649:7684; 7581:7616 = 0.14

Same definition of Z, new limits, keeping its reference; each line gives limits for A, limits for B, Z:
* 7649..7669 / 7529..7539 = 21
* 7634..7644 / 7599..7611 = 8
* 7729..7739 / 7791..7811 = 15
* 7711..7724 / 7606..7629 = 31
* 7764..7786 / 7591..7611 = 21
